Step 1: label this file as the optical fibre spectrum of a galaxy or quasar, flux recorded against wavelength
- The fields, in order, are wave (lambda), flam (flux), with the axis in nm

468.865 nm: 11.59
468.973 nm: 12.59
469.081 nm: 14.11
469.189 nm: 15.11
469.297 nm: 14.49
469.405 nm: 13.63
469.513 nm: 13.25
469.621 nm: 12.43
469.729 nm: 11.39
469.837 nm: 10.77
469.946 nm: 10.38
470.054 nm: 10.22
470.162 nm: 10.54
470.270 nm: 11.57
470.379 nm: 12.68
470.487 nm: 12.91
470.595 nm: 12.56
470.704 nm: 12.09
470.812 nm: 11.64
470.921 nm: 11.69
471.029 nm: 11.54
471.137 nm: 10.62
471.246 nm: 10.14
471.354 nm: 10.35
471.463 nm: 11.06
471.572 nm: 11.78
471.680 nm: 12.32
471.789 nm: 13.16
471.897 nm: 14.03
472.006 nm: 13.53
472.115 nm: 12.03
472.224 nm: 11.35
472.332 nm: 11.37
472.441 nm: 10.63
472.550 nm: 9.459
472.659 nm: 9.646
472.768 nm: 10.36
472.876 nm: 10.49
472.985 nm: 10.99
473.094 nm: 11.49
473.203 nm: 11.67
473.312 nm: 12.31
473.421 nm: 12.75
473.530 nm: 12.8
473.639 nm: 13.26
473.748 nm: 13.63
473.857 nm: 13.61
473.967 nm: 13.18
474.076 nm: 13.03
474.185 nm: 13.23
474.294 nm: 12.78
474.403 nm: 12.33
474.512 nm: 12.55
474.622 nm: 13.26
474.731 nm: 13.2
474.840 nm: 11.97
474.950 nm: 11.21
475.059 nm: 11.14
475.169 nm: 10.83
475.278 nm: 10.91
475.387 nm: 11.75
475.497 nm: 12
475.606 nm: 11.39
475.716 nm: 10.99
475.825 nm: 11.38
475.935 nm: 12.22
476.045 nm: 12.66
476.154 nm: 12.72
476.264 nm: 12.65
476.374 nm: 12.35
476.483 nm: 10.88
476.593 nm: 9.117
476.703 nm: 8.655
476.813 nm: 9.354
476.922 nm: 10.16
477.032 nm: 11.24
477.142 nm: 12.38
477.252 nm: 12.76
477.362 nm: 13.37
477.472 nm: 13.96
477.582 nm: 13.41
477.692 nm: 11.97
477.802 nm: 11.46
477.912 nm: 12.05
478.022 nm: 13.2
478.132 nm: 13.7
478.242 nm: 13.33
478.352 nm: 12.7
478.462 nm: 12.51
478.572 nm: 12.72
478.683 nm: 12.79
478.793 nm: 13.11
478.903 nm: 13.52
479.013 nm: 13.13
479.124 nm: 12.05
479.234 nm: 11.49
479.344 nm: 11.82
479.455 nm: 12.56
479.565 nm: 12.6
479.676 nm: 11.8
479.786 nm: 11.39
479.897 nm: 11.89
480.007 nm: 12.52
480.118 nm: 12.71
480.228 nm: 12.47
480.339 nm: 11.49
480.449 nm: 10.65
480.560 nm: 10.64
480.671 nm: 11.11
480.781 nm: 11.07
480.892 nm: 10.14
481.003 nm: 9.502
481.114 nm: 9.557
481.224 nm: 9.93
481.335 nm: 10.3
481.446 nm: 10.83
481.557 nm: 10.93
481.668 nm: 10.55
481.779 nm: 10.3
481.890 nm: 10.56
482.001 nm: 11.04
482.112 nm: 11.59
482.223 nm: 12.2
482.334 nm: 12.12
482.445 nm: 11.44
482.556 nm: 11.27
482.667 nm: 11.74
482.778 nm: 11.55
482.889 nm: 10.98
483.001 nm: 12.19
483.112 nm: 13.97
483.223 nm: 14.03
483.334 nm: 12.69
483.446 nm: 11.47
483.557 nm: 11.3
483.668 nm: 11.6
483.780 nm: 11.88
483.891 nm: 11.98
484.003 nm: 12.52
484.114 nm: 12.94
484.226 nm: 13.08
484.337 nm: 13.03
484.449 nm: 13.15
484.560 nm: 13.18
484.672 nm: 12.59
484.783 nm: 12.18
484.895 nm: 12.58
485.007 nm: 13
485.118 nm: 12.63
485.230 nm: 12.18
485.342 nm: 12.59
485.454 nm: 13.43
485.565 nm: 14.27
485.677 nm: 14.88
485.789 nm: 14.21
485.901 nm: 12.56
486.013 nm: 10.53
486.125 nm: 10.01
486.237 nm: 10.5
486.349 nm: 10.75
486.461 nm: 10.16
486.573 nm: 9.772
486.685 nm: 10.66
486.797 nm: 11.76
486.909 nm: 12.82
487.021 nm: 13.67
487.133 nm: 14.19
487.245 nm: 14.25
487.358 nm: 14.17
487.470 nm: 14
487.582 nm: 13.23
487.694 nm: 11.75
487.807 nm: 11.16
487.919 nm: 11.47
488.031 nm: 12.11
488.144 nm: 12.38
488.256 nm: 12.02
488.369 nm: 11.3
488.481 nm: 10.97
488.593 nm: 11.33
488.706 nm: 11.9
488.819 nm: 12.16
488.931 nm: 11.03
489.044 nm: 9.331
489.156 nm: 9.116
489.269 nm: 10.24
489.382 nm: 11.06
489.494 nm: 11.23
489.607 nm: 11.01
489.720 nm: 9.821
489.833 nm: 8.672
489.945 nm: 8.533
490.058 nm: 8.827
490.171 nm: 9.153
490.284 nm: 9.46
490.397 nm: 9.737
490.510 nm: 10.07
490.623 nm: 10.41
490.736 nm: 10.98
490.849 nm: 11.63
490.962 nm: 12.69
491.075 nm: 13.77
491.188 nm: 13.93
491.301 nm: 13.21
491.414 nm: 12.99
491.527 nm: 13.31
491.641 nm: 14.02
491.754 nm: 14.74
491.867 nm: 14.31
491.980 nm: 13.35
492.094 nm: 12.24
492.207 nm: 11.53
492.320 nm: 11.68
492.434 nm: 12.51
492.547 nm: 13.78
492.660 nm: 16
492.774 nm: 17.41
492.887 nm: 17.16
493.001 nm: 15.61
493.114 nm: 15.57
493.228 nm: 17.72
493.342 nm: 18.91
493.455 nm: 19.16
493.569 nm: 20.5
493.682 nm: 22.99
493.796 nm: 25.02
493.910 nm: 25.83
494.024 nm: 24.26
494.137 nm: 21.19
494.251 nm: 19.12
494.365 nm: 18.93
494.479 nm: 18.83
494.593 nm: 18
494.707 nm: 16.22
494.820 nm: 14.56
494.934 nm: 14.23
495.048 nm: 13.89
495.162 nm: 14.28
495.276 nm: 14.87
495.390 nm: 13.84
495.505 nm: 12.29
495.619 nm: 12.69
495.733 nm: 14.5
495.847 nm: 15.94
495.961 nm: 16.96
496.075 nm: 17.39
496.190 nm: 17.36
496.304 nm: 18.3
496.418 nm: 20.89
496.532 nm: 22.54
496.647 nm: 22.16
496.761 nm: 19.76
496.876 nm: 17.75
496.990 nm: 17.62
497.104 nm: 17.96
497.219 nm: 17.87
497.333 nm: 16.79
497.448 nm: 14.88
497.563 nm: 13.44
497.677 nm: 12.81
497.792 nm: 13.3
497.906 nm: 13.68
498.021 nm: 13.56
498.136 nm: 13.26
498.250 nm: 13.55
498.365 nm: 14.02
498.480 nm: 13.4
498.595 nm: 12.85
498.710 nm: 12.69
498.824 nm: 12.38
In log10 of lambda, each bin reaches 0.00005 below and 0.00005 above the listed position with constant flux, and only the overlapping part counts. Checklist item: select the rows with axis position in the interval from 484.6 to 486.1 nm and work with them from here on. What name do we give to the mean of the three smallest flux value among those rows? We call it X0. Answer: 11.6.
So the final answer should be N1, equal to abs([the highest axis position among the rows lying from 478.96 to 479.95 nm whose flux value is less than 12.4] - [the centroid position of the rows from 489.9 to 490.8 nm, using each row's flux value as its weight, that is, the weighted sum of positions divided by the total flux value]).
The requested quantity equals 10.46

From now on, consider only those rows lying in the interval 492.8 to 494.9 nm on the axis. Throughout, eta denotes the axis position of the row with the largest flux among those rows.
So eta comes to 493.910 nm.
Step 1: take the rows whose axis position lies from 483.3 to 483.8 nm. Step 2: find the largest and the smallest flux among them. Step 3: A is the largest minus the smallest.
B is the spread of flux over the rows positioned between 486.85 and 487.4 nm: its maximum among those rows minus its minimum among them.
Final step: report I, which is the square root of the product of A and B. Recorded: 1.41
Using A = 1.4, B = 1.43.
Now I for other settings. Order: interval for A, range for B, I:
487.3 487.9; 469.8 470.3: 2.02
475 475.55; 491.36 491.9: 1.43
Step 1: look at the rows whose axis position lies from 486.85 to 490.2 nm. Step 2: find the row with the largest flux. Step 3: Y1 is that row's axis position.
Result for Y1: 487.245 nm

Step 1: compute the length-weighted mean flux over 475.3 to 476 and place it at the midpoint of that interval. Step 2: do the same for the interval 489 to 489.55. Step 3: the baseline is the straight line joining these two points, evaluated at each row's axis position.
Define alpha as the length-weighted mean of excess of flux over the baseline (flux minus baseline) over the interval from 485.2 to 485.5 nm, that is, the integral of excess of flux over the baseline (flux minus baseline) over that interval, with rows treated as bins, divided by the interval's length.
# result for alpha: 2.1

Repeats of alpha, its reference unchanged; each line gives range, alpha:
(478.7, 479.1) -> 1.8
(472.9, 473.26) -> -0.5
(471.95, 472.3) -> 0.3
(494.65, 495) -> 5.3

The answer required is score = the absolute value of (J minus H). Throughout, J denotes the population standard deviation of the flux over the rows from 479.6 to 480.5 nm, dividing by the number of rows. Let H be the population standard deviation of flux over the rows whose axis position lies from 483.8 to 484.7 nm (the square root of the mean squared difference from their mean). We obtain 0.3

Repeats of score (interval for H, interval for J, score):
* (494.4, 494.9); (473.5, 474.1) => 1.4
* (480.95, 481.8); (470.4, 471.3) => 0.4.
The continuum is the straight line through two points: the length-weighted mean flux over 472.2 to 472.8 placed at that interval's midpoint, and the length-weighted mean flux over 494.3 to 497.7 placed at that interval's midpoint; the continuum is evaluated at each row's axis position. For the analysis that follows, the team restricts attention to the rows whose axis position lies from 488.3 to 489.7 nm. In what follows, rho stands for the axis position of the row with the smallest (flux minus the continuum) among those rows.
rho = 489.156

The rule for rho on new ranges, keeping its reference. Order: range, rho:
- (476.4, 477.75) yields 476.703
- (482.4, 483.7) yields 482.889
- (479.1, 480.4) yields 480.339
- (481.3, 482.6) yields 481.779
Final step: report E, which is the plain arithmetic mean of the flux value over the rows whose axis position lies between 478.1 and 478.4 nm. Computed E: 13.24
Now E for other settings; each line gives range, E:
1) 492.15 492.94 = 14.30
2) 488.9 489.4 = 10.16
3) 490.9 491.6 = 13.32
